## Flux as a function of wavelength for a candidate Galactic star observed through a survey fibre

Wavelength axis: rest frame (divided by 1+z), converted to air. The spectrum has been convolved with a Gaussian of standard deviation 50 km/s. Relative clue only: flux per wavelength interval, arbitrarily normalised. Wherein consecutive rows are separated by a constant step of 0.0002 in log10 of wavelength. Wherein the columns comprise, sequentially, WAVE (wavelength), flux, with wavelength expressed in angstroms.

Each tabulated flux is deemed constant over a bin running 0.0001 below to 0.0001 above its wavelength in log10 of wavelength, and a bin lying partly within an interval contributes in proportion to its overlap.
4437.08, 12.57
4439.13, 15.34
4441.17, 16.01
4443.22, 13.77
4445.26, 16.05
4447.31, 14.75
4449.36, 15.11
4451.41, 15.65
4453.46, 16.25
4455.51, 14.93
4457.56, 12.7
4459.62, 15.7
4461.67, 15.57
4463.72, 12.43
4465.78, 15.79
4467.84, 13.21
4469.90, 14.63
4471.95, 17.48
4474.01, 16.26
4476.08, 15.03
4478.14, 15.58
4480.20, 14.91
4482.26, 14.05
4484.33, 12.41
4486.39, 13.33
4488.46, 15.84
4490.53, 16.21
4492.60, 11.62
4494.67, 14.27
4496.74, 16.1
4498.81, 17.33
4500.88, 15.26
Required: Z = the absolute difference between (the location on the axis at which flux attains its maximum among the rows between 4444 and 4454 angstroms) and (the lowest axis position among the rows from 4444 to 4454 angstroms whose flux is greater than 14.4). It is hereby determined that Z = 8.2 angstroms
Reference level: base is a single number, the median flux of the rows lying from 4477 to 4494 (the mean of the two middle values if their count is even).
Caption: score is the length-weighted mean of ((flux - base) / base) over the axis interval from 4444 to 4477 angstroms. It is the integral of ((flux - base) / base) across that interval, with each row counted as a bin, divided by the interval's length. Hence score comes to 0.042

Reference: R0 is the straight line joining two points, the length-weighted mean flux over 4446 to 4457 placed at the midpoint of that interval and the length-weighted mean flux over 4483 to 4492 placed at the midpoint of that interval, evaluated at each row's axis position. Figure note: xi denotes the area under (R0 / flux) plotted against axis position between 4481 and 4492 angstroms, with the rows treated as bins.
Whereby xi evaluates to 11.2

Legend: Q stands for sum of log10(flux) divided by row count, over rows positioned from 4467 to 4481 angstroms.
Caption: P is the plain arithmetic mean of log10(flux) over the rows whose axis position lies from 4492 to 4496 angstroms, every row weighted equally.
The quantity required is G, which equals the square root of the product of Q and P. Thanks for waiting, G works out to 1.15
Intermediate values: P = 1.11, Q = 1.18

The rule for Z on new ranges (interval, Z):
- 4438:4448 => 6.1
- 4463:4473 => 6.2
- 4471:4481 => 0.0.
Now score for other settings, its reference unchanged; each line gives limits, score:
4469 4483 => 0.067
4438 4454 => 0.058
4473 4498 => 0.012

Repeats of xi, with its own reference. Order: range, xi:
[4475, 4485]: 10.1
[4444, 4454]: 9.9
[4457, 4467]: 10.4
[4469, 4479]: 9.3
